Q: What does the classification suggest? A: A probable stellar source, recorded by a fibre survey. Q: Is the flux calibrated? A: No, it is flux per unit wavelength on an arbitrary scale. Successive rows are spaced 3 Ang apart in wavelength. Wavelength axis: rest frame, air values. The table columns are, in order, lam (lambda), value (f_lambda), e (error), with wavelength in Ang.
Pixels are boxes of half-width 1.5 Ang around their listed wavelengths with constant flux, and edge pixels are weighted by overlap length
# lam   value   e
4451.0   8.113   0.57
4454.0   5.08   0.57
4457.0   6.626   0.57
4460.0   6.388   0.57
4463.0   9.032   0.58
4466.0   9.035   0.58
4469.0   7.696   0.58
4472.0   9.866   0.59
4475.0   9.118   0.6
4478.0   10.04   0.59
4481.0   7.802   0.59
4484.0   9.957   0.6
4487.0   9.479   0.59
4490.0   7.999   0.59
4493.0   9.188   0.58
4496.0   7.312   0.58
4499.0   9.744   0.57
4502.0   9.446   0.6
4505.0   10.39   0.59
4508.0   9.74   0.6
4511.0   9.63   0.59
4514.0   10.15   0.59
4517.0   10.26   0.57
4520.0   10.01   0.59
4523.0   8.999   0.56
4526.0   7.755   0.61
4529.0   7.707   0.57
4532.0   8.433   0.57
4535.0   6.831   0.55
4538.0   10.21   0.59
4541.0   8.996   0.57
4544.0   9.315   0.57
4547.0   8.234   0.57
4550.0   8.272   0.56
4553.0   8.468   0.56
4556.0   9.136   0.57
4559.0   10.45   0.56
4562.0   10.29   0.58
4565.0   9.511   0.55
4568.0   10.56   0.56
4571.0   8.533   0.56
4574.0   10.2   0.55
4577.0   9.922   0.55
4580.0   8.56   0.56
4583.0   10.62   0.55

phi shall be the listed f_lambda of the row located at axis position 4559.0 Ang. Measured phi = 10.45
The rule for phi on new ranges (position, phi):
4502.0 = 9.446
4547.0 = 8.234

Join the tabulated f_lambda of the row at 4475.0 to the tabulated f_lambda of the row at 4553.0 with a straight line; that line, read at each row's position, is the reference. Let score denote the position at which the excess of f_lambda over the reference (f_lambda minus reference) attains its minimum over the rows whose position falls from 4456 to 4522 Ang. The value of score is 4460.0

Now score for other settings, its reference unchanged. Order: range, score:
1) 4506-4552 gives 4535.0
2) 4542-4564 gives 4547.0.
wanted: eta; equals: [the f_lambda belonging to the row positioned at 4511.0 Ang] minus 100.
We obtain -90.4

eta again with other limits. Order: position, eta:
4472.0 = -90.1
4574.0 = -89.8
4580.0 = -91.4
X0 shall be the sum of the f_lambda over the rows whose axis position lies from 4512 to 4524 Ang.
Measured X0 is 39.4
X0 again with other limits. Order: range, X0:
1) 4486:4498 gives 34.0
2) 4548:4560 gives 36.3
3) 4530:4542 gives 34.5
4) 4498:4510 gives 39.3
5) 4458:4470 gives 32.2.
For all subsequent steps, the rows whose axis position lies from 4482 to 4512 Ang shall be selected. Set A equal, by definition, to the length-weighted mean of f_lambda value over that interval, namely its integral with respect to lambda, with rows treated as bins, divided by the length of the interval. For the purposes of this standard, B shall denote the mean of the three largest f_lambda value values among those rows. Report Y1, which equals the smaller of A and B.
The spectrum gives 9.3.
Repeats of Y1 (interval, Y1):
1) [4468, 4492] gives 9.0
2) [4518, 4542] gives 8.6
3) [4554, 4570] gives 9.9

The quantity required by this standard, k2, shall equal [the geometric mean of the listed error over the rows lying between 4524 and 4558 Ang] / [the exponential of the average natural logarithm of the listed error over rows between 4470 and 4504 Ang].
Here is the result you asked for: 0.97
